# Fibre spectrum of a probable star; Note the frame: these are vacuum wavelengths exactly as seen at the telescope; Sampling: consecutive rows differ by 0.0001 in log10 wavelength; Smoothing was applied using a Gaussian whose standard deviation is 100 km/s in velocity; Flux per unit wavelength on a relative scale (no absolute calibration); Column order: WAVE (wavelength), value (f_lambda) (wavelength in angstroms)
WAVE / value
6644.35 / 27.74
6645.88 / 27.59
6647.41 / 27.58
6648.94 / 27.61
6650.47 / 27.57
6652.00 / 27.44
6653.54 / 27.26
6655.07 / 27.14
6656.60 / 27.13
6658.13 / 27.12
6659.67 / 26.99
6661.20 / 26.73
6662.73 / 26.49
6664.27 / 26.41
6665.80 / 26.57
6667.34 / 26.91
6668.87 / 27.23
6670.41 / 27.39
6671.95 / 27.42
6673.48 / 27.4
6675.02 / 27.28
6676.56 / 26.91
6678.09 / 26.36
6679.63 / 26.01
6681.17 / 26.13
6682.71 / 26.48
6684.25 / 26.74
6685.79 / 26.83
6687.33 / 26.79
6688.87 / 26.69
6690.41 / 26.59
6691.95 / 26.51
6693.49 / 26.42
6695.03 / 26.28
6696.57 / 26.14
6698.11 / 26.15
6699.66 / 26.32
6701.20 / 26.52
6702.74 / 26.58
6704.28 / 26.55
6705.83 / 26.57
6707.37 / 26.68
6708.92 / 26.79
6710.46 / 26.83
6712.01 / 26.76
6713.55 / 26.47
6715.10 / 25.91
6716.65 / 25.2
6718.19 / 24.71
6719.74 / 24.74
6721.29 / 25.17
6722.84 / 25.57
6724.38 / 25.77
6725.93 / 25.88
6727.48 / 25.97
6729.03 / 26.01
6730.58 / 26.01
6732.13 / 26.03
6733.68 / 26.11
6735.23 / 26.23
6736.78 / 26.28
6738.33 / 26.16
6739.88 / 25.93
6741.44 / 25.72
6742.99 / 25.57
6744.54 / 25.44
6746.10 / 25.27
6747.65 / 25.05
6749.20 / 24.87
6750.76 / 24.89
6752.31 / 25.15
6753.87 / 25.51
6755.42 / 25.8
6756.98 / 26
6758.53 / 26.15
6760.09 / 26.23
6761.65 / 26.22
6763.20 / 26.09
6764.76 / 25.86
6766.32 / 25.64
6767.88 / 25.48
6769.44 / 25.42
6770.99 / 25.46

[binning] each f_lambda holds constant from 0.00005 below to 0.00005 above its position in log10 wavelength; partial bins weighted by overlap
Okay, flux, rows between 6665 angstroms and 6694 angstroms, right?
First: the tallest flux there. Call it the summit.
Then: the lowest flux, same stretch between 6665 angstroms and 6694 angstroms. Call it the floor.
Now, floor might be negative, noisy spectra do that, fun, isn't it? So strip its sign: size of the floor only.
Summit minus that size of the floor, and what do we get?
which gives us 1.41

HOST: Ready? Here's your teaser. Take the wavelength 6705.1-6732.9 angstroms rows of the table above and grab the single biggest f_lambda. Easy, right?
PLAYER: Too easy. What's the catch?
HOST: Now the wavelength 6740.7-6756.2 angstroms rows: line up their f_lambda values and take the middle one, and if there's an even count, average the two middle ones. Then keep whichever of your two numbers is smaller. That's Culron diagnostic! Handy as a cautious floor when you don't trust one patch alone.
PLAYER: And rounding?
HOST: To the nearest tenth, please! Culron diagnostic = 25.4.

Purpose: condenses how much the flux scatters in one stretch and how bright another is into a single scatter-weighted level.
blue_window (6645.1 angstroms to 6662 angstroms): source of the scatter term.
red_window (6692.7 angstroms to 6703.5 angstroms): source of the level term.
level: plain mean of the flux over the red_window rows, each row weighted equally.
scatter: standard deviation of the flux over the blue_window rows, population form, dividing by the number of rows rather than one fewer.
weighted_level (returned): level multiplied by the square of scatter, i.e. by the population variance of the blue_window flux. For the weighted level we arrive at 2.1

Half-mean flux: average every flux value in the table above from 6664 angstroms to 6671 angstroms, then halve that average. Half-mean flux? 13.5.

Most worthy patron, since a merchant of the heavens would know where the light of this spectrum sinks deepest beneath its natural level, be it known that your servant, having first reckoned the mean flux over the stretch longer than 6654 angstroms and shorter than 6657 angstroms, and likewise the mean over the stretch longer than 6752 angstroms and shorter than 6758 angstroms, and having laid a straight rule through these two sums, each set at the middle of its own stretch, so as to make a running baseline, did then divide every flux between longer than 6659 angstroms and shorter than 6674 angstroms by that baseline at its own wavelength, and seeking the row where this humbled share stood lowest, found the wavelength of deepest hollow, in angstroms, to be 6664.27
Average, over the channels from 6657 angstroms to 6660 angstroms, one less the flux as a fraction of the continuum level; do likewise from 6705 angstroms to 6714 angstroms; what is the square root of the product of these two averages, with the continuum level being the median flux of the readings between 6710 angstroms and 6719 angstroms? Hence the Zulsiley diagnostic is 0.025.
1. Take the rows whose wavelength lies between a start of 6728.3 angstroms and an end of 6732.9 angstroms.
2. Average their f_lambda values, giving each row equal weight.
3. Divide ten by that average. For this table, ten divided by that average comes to 0.384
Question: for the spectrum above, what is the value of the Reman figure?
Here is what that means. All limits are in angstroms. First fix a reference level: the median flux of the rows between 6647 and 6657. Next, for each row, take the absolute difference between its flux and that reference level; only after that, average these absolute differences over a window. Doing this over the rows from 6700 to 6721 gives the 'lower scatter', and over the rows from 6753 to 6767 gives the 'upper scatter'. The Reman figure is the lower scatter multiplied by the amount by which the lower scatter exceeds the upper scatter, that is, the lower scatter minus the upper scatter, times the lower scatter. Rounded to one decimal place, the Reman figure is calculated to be -0.3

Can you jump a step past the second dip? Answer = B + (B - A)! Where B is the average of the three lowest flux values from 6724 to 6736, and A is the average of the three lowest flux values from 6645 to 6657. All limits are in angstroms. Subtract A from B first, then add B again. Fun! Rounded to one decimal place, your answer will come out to 24.6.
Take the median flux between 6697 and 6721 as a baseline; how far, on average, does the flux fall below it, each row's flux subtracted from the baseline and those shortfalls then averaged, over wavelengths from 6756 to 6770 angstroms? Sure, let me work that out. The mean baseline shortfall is 0.6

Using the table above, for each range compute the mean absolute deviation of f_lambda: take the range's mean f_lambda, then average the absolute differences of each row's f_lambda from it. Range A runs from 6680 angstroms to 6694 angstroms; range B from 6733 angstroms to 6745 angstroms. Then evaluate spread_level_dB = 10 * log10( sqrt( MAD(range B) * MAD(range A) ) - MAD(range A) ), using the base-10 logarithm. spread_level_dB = -14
